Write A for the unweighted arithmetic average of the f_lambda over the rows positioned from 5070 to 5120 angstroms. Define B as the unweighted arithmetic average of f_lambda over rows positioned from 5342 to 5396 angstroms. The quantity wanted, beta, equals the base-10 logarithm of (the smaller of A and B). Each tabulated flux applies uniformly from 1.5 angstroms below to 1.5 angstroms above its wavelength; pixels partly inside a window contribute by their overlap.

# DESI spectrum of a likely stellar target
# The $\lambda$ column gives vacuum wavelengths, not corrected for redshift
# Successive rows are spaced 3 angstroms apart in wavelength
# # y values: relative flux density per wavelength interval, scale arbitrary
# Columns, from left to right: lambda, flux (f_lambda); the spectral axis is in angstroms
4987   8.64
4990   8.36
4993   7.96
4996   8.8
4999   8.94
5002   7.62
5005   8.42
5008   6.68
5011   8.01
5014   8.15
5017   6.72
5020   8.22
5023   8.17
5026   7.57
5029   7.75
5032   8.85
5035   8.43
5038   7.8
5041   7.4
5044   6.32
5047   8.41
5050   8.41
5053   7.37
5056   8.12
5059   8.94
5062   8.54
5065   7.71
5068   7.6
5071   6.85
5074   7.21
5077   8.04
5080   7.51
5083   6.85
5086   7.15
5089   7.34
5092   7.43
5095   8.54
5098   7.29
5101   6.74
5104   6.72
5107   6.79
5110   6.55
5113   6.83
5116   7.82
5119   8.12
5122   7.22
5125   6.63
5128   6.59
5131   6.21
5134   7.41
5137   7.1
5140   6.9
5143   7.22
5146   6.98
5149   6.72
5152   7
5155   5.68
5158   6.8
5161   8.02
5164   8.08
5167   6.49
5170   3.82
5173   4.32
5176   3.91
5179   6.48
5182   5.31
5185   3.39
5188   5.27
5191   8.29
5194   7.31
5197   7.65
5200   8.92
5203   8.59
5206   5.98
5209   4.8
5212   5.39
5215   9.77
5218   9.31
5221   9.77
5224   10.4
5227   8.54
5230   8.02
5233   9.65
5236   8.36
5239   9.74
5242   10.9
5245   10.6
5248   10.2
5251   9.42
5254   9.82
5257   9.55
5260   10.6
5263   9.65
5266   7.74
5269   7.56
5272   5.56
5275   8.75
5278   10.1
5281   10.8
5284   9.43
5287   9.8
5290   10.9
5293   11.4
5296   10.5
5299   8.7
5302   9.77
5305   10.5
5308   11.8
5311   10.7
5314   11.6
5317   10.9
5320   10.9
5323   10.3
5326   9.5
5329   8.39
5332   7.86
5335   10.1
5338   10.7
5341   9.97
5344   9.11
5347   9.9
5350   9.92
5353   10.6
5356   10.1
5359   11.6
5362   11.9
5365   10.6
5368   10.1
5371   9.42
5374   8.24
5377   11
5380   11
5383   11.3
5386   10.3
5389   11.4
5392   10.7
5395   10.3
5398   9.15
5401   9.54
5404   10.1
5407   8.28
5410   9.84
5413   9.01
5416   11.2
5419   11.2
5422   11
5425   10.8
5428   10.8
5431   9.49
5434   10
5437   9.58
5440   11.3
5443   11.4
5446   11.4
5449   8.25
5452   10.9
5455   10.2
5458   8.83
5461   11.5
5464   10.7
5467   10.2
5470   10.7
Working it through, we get 0.86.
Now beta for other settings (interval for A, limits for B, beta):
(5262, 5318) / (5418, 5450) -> 0.99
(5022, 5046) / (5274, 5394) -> 0.89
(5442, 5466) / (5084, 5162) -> 0.85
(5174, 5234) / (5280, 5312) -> 0.87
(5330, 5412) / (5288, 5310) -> 1.00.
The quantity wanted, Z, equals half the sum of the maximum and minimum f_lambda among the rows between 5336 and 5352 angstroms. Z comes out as 9.9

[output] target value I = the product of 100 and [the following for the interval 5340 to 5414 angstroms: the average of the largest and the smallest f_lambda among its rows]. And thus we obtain 1007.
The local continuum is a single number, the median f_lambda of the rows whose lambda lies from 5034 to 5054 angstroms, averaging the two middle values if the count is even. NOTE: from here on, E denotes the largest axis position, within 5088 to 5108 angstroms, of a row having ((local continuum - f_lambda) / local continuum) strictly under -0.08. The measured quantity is 5095 angstroms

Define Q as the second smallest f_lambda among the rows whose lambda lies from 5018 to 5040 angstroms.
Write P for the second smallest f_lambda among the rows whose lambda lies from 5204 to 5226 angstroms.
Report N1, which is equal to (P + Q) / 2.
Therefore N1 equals 6.6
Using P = 5.39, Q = 7.75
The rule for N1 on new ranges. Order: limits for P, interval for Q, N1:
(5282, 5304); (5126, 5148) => 8.0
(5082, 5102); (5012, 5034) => 7.2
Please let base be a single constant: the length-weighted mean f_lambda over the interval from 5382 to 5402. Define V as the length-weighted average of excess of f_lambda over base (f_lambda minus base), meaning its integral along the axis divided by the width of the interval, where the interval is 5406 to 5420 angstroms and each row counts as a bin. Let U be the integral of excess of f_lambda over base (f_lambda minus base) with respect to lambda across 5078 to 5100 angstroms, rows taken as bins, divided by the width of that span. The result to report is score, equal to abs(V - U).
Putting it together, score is 2.5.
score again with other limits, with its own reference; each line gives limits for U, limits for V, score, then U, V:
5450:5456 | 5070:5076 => 3.3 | 0.0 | -3.3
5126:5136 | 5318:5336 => 2.8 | -3.6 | -0.9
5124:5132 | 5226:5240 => 2.4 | -3.9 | -1.5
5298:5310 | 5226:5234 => 1.6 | -0.1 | -1.7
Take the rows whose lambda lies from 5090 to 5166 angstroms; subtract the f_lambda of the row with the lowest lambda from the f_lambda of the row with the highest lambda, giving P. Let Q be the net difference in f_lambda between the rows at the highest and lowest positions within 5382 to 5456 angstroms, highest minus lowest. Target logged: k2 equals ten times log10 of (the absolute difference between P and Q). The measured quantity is 2.4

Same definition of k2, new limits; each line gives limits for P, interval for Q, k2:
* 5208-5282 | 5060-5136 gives 8.5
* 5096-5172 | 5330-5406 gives 7.6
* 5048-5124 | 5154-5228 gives 6.1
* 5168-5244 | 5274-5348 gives 7.7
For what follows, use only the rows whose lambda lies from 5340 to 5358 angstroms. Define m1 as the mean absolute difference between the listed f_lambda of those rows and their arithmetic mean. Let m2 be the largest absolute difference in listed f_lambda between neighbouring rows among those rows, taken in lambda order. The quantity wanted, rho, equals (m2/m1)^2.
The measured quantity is 8.8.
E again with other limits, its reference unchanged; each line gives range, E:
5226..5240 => 5239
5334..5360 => 5359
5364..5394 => 5392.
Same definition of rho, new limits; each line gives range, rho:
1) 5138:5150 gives 4.9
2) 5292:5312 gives 6.4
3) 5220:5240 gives 5.8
